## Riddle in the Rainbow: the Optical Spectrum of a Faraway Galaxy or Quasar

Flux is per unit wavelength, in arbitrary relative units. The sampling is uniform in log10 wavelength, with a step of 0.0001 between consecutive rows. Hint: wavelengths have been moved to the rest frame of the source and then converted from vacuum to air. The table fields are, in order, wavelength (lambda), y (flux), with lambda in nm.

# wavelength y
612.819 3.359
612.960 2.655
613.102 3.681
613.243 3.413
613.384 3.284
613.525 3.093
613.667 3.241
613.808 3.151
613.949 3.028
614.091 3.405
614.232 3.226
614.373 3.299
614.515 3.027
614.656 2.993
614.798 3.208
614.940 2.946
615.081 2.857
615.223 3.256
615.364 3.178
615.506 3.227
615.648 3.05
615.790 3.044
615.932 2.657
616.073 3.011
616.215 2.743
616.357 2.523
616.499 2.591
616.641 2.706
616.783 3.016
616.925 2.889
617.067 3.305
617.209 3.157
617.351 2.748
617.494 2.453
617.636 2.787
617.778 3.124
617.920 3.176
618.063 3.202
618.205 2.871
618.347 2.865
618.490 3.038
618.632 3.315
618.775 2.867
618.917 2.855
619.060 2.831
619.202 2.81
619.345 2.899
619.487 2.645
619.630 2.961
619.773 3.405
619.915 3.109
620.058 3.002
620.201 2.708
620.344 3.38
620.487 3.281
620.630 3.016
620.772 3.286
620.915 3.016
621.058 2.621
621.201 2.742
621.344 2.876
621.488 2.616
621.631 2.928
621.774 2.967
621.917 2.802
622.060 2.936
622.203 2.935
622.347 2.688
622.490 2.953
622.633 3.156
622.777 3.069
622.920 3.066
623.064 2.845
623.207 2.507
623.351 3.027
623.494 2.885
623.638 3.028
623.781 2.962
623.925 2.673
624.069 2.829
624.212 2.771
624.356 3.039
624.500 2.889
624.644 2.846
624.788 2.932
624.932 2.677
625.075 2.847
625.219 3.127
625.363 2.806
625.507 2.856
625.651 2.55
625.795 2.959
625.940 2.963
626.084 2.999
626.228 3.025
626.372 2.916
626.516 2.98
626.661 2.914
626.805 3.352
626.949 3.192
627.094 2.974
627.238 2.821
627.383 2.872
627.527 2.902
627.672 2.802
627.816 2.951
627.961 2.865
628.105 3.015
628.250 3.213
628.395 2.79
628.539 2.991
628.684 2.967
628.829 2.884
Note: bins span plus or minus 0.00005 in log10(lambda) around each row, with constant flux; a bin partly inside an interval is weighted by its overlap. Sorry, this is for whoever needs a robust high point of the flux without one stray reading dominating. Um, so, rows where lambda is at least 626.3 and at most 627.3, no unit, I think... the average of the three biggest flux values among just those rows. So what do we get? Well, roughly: 3.17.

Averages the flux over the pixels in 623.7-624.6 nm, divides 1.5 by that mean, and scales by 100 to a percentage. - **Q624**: 52.4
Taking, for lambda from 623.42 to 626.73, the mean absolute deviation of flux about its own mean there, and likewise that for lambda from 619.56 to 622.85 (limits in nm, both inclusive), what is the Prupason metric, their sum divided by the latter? 1.59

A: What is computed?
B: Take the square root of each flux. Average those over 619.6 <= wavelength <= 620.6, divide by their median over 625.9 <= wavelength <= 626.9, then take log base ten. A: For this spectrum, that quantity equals 0.010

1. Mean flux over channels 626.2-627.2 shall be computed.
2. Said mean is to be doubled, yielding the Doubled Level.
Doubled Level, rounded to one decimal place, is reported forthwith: 6.1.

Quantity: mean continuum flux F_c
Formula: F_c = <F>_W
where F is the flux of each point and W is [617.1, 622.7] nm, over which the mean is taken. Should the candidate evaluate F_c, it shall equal 2.95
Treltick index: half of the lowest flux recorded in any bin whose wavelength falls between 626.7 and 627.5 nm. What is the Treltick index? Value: 1.41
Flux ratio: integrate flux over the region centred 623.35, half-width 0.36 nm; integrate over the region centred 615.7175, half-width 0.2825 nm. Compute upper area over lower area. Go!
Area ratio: 1.2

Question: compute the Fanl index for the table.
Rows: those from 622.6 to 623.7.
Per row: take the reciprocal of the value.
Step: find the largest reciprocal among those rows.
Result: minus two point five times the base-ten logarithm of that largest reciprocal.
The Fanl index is 1.00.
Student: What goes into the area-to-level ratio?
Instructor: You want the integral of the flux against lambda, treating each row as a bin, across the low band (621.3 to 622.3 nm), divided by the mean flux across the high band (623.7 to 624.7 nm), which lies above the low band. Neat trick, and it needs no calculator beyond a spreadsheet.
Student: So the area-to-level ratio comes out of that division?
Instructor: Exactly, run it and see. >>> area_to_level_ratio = 1.00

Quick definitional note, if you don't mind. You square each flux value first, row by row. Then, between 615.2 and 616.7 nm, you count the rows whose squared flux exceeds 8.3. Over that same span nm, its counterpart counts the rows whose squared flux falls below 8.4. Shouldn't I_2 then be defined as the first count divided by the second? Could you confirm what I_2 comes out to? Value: 1.2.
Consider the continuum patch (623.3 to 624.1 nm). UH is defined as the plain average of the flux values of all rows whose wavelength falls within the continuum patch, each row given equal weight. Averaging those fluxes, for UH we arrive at 2.90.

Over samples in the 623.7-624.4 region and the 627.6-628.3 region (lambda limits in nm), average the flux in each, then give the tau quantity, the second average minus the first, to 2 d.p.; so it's 0.11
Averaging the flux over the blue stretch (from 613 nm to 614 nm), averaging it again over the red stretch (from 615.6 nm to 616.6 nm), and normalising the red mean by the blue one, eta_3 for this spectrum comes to 0.86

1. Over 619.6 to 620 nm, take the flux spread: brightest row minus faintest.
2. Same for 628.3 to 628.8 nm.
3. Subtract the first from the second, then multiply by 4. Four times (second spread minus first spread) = -1.0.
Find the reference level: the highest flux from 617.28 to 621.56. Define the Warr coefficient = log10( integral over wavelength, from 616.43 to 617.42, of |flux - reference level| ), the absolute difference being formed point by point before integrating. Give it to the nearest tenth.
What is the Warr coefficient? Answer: -0.3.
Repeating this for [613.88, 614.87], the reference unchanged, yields -0.6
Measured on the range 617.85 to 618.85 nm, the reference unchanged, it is -0.4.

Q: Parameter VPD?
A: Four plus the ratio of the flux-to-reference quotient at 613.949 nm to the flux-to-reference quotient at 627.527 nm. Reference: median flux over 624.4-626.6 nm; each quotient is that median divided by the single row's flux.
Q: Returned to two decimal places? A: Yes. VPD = 4.96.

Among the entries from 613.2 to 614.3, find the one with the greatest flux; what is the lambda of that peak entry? 613.243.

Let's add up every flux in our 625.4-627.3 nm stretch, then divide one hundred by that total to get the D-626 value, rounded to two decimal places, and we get 2.60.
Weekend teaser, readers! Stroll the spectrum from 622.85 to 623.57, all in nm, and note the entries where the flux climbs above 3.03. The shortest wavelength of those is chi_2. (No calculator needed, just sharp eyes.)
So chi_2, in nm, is 622.920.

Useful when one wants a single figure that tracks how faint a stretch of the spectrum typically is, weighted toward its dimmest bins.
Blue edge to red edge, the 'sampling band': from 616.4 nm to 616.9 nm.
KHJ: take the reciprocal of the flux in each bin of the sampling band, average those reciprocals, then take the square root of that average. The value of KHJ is 0.602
